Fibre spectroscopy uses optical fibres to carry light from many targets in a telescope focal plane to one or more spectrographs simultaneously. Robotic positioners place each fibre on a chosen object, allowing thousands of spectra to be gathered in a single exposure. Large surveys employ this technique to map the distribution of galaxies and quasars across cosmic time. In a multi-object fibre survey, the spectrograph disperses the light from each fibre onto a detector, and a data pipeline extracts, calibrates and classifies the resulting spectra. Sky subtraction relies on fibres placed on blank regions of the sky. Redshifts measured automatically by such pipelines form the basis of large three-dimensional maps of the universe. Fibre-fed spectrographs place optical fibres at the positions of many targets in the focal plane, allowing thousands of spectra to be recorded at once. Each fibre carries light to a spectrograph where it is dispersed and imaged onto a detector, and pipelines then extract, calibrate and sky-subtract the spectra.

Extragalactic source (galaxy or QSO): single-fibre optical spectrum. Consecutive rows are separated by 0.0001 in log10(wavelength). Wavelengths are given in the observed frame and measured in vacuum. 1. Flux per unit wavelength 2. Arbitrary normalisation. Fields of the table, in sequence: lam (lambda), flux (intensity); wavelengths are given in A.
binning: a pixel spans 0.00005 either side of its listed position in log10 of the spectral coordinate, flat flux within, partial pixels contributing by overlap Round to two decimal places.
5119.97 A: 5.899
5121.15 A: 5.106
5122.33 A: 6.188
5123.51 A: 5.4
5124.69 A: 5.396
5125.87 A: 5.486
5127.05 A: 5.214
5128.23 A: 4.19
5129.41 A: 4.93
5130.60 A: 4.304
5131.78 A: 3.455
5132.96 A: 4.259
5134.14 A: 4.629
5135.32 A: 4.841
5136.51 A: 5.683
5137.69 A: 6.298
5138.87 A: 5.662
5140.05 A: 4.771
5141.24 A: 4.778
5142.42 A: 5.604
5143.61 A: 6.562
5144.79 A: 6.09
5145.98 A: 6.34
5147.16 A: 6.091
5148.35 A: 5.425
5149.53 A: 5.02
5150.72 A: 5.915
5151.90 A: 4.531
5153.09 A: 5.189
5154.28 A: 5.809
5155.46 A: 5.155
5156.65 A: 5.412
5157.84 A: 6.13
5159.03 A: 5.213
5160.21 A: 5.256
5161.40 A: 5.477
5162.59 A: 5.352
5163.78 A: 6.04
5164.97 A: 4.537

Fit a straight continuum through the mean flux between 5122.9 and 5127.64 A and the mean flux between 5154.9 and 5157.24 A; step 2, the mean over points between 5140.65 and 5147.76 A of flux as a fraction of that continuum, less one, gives 0.11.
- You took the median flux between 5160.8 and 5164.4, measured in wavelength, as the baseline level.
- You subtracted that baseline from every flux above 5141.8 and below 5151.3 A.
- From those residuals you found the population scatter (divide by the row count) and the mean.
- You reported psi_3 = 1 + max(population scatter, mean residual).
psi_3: 1.47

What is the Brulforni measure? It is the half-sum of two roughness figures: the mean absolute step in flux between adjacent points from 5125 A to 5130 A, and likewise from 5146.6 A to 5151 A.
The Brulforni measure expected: 0.67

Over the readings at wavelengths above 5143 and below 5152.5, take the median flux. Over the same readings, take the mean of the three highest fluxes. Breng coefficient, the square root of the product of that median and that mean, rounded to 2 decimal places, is 6.16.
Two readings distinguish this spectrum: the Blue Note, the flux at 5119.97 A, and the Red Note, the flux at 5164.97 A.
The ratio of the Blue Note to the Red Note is 1.30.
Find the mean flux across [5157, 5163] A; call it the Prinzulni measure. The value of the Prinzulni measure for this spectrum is 5.5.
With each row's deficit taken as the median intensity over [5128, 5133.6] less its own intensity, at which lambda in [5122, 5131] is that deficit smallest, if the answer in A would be 5122.33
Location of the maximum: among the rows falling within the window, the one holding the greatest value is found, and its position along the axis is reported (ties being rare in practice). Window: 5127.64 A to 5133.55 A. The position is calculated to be 5129.41 A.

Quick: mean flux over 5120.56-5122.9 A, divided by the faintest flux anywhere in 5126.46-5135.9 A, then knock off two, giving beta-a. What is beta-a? -0.37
